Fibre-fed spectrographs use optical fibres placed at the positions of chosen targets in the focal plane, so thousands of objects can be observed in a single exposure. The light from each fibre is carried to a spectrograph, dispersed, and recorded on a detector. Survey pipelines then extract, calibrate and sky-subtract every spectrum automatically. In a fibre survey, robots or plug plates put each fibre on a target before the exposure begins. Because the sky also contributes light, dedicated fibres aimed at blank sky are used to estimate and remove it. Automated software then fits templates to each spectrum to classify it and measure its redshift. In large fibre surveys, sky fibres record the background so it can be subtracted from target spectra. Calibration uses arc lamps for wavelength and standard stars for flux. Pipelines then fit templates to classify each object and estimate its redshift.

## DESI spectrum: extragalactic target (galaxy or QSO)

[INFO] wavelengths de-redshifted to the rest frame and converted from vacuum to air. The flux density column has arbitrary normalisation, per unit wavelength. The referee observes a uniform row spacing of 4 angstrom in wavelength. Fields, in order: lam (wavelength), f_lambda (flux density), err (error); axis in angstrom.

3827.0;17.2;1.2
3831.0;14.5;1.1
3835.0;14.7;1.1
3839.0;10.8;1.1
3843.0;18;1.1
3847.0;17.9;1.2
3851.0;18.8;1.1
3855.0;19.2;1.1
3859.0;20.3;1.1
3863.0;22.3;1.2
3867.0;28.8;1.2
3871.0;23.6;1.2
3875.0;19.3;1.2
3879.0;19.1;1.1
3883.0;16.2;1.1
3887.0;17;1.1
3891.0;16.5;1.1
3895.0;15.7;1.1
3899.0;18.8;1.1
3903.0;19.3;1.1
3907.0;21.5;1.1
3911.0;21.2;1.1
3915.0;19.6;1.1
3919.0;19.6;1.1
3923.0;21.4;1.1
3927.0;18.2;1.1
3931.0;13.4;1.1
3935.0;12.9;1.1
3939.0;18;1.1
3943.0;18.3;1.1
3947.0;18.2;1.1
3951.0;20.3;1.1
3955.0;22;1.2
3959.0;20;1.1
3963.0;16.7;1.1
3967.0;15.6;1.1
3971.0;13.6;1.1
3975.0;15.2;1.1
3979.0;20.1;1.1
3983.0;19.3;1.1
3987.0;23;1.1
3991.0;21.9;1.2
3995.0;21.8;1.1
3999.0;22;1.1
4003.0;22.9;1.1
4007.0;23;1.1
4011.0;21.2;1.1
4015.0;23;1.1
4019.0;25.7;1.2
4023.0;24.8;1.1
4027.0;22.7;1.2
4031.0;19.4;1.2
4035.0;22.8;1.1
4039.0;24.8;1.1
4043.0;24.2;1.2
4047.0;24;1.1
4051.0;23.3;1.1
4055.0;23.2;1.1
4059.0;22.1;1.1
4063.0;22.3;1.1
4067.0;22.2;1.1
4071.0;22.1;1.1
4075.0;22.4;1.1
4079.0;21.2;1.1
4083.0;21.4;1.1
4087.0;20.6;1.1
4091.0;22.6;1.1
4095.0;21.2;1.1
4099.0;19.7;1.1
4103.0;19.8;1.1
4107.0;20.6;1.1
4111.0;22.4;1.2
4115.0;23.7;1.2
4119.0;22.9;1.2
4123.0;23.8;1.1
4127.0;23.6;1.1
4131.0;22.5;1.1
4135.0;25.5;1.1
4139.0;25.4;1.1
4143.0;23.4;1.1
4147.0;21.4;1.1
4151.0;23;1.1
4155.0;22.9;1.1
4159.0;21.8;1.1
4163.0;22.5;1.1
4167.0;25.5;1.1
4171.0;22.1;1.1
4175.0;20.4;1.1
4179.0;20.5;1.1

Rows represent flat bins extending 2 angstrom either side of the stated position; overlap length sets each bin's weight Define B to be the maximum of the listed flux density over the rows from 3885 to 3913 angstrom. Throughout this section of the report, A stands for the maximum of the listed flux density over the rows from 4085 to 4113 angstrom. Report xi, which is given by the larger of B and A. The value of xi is 22.6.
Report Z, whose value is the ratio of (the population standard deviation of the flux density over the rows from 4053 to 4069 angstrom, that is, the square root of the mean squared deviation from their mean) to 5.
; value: 0.09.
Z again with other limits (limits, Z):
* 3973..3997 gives 0.51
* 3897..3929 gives 0.24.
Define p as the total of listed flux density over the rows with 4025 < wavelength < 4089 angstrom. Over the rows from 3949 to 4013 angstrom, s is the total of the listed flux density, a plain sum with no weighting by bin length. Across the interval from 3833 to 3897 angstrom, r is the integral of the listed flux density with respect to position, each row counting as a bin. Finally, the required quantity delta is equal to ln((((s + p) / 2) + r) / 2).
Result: 6.64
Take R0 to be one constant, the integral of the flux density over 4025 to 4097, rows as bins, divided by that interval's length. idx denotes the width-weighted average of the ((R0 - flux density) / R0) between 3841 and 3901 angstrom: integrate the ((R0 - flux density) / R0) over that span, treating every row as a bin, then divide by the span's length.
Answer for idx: 0.131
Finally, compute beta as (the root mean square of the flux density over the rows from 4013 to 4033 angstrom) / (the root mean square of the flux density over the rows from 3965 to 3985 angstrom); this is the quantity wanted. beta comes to 1.37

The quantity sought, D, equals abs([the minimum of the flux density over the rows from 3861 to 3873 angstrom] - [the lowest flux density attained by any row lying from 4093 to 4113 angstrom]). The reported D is 2.6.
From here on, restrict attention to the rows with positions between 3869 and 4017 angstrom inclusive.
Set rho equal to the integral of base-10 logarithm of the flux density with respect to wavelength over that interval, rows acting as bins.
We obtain 189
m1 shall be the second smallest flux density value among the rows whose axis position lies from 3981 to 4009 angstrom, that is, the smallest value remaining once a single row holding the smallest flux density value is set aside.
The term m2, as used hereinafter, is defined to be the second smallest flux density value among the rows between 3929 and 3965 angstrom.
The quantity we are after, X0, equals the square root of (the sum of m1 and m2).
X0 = 5.93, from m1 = 21.8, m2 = 13.4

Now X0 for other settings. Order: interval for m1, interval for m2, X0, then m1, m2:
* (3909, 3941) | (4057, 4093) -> 5.88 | 13.4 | 21.2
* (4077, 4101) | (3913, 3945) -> 5.83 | 20.6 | 13.4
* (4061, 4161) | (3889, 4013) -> 5.76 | 19.8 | 13.4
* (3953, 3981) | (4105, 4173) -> 6.05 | 15.2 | 21.4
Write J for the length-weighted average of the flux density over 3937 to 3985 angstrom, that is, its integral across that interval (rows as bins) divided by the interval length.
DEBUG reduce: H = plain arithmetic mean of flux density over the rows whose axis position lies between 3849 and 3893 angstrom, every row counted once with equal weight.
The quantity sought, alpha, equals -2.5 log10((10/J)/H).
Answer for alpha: 3.90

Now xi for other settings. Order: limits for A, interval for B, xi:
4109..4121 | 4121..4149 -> 25.5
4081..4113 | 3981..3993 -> 23.0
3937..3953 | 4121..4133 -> 23.8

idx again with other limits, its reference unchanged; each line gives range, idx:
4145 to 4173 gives -0.017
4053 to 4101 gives 0.027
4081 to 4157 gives -0.004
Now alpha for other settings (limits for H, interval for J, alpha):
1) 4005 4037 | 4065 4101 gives 4.23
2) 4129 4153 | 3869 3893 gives 4.10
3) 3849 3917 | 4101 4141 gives 4.15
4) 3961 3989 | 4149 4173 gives 4.02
